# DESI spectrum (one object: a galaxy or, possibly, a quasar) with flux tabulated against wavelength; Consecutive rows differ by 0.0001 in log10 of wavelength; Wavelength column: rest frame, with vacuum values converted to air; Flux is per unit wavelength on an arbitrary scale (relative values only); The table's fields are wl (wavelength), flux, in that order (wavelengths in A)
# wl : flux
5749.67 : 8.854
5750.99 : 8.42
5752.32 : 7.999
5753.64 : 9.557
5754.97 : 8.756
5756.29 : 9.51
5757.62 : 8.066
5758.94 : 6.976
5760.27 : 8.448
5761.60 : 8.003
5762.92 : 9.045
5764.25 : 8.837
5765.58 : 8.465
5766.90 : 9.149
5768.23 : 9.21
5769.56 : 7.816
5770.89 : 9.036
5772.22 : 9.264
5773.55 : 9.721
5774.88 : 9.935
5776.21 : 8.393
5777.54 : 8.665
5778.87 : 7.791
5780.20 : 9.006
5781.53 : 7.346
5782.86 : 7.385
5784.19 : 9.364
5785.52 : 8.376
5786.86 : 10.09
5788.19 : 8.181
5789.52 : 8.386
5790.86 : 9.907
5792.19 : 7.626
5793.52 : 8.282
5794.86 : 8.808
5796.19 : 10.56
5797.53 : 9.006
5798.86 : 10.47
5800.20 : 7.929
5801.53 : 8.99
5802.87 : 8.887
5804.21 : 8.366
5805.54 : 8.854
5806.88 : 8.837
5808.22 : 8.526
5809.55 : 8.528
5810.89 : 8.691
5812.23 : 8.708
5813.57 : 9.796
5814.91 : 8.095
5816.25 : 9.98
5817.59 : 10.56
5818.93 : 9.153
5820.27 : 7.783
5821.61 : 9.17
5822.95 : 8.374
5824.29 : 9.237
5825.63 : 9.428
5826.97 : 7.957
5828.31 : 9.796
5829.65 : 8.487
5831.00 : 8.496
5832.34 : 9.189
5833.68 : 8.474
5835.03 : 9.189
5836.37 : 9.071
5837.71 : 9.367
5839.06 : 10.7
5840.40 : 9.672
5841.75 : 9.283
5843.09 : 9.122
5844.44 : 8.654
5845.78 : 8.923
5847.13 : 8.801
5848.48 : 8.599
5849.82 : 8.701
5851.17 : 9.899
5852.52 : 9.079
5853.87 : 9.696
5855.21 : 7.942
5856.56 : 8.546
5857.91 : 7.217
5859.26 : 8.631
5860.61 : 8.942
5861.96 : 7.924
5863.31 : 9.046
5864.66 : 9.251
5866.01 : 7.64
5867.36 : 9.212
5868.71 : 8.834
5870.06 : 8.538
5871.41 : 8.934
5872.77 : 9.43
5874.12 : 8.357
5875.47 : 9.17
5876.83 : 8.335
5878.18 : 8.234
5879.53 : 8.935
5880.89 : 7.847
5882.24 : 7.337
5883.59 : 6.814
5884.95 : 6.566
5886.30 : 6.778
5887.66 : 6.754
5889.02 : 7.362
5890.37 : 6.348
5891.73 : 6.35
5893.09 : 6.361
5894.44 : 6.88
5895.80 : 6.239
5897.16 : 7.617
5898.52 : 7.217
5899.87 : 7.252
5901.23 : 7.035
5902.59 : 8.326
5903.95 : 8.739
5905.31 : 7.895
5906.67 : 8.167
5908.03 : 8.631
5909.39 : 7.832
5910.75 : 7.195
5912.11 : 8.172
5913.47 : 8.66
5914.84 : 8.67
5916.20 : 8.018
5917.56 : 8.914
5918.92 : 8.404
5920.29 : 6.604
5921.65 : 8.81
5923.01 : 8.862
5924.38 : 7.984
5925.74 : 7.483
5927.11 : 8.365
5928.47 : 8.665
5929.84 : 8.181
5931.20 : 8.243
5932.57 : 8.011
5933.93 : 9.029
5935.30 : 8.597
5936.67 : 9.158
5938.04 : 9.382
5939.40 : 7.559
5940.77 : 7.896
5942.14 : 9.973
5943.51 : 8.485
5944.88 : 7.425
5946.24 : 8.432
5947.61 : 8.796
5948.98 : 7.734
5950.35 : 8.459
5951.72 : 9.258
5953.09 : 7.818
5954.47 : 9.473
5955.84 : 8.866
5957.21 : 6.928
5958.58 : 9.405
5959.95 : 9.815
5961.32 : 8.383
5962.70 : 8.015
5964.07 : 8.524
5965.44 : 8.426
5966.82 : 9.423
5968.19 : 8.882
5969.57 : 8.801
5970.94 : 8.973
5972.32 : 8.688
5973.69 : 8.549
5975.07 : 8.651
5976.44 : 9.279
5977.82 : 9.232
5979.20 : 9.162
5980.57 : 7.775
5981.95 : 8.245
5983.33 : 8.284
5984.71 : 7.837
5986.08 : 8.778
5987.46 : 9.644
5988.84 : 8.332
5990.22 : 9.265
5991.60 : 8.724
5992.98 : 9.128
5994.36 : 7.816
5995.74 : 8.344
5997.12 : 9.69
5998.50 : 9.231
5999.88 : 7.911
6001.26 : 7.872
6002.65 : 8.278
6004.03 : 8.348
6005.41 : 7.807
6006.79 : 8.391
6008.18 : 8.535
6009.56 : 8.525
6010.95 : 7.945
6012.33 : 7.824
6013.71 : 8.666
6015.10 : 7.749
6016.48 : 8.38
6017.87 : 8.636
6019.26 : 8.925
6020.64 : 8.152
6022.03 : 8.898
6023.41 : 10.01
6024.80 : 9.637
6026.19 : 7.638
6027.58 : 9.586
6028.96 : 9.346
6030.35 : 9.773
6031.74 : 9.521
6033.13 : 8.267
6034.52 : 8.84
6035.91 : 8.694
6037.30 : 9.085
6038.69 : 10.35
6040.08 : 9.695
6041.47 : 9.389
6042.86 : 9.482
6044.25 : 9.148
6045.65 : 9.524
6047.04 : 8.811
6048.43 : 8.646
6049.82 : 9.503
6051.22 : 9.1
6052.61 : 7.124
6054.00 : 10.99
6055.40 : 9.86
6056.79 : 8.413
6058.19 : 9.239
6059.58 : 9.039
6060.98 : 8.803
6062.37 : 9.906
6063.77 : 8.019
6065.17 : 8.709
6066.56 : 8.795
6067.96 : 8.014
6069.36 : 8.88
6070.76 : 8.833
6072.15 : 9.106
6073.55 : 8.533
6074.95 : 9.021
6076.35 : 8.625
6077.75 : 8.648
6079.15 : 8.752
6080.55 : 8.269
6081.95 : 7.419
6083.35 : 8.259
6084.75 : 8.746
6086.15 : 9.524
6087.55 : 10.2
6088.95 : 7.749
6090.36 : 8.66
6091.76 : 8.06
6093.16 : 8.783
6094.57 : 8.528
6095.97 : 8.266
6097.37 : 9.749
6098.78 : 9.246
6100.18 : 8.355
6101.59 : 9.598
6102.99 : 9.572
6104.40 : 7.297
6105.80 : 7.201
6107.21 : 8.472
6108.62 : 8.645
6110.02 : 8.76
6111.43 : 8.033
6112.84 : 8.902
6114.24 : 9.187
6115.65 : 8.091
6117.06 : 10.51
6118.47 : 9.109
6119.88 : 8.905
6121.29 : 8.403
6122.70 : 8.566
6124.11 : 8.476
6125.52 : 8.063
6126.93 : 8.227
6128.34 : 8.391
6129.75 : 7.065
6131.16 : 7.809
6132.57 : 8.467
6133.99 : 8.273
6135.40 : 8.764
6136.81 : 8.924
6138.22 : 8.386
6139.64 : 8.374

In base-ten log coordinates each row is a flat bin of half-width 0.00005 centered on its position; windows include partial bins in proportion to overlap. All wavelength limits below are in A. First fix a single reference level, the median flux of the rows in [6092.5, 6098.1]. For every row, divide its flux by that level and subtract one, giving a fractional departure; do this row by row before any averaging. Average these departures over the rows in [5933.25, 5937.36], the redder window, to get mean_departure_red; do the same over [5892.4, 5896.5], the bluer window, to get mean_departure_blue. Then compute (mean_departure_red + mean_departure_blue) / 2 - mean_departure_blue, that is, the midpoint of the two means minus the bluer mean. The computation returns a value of 0.14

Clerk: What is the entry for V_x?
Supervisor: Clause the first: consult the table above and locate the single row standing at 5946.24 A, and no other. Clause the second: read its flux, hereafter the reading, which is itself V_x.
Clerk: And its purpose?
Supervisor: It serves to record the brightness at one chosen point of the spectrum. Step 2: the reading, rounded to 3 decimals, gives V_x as 8.432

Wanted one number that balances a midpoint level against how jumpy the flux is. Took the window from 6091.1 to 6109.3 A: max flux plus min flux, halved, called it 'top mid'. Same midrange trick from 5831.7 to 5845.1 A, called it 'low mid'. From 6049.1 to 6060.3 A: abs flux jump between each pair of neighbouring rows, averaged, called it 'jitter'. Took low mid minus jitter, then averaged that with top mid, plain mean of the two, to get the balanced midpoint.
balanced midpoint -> 8.3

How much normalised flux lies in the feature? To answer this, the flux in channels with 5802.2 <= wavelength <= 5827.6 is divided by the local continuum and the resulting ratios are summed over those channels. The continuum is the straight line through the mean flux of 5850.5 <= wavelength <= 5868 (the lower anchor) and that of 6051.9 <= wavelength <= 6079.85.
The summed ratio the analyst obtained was 19.5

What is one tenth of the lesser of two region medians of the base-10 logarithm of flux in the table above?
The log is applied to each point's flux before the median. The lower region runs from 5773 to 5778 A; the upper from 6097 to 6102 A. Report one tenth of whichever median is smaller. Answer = 0.0963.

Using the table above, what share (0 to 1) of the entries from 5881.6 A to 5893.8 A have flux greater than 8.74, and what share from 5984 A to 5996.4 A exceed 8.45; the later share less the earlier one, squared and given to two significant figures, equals 0.31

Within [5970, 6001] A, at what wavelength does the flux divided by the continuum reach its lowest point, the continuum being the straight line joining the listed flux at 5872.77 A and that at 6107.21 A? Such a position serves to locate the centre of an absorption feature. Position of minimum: 5980.57 A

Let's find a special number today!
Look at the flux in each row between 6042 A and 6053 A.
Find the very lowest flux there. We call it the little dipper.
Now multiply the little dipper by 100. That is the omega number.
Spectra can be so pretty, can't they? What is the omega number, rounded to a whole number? 712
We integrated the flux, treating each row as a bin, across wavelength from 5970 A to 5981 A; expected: 97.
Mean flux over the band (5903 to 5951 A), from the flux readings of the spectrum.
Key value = 8.33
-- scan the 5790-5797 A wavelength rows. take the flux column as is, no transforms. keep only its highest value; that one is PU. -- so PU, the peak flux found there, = 10.56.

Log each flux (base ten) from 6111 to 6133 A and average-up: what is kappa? 0.929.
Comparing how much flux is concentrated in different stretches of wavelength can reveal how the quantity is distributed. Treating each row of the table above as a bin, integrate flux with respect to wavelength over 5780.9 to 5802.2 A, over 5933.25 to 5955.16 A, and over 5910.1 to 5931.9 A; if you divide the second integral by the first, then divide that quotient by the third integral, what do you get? 0.0056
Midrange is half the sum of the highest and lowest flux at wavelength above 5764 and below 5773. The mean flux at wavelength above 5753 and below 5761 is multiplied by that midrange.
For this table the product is 73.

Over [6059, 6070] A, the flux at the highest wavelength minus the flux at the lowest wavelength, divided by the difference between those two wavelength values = -0.02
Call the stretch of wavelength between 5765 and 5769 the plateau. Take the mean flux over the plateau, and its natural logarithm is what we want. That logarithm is 2.19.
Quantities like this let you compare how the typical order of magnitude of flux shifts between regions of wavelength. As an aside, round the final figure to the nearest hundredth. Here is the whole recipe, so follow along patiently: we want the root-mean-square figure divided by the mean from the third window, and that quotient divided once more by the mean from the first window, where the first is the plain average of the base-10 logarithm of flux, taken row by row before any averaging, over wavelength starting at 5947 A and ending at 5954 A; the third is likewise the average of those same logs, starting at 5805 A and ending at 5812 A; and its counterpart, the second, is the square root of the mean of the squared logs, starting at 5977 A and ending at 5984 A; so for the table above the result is 1.07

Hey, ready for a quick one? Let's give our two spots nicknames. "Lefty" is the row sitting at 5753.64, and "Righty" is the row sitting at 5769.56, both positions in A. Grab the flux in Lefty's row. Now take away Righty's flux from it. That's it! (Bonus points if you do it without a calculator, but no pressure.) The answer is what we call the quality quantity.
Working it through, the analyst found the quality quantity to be 1.7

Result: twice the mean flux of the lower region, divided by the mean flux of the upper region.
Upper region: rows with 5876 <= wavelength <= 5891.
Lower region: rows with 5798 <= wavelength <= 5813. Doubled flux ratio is 2.4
